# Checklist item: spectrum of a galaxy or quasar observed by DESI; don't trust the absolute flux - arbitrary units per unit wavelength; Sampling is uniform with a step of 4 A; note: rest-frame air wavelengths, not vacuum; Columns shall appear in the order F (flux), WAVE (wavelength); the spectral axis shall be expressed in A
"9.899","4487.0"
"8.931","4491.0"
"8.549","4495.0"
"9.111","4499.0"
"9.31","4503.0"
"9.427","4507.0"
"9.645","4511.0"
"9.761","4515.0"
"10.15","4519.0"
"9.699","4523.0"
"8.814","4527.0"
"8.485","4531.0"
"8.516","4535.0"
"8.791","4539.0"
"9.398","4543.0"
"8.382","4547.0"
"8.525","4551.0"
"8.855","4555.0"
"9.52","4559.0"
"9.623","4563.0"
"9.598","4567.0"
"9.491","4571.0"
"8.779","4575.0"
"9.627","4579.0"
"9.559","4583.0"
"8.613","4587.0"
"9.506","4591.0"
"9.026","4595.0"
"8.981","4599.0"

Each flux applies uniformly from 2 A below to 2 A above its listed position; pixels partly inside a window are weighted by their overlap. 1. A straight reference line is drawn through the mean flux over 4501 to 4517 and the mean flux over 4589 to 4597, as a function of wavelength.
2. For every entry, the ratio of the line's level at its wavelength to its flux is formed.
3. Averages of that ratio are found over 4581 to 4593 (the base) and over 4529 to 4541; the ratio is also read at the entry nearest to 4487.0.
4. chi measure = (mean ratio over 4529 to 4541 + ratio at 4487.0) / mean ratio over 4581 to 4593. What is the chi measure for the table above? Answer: 2.05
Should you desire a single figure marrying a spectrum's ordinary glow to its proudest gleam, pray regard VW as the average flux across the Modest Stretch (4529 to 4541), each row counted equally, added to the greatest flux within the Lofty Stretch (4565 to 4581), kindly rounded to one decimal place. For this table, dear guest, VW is 18.2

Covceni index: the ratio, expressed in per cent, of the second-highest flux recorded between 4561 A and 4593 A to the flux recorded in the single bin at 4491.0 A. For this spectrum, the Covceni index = 108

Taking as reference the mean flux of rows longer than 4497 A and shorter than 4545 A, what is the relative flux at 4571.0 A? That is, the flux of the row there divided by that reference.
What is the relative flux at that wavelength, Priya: 1.03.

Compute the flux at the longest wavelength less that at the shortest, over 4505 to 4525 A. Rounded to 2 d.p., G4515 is 0.27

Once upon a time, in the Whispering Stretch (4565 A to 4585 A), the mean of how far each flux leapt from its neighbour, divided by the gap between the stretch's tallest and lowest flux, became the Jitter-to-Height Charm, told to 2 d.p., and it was 0.51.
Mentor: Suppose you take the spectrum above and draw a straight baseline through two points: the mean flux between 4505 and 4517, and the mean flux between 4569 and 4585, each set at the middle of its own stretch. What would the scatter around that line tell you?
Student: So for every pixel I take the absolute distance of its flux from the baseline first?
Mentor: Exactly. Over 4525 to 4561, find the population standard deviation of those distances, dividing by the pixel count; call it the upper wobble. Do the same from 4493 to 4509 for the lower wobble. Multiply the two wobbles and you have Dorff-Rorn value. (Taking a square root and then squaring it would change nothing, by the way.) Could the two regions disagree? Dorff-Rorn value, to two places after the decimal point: 0.13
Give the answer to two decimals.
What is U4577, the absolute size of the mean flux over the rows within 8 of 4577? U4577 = 9.36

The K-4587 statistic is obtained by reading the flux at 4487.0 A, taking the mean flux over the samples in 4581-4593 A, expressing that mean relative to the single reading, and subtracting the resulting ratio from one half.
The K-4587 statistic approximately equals -0.43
